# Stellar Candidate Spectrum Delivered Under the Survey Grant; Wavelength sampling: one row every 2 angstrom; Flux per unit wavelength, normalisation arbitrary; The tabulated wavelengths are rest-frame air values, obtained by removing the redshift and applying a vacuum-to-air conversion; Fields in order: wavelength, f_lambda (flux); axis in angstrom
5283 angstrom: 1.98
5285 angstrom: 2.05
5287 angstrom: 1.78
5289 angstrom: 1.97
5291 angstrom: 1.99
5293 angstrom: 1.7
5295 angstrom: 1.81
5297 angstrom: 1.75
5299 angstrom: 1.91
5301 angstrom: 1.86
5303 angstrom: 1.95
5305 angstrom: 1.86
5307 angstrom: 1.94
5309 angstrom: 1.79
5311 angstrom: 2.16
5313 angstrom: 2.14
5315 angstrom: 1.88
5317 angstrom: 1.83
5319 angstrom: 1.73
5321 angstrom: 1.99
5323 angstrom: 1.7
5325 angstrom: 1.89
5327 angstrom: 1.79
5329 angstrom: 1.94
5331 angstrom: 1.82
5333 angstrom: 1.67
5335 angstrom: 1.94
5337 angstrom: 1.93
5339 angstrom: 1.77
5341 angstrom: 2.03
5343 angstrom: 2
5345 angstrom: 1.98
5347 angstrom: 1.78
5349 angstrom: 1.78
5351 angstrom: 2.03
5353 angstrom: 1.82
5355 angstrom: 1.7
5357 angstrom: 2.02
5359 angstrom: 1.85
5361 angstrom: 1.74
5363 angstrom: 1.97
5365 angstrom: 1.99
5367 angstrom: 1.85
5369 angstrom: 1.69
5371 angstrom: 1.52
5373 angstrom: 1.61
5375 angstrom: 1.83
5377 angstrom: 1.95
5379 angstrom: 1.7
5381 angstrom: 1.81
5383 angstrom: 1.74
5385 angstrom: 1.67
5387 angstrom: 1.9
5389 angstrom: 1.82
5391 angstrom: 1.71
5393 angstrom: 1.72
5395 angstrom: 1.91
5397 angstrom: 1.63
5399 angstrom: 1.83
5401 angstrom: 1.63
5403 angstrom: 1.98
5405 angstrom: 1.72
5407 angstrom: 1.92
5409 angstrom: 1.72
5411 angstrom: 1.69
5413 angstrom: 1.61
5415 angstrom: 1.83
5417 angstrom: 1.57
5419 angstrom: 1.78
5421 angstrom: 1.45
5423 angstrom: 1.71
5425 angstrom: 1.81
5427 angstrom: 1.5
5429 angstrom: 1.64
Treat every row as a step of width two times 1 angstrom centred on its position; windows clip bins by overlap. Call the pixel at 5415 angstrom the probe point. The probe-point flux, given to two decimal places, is 1.83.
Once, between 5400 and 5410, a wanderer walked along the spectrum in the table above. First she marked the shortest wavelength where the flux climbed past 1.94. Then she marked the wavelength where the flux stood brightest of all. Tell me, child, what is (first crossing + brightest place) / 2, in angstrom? 5403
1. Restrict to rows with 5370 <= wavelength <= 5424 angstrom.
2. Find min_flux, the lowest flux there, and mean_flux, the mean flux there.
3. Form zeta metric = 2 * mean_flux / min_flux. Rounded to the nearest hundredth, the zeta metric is 2.40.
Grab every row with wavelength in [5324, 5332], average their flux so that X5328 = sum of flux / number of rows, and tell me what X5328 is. 1.86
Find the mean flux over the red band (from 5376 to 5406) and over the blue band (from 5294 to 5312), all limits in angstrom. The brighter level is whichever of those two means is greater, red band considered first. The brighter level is 1.89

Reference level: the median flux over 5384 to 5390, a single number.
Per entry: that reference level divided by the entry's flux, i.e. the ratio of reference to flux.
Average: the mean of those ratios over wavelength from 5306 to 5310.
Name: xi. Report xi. 0.98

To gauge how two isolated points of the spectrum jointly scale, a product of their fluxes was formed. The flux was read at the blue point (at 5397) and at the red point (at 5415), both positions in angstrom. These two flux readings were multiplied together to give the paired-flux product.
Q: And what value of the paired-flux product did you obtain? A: 3.0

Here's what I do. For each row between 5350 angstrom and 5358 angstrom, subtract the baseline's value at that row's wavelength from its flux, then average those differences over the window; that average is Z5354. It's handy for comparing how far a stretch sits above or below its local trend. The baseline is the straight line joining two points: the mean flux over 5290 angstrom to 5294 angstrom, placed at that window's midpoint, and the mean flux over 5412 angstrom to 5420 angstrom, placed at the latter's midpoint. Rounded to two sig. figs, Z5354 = 0.12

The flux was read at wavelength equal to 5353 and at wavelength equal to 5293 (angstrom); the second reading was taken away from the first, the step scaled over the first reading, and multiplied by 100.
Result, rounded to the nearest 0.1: 6.6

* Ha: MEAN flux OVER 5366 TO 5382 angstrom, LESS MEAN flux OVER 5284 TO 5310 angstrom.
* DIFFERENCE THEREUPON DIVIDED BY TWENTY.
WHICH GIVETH -0.0064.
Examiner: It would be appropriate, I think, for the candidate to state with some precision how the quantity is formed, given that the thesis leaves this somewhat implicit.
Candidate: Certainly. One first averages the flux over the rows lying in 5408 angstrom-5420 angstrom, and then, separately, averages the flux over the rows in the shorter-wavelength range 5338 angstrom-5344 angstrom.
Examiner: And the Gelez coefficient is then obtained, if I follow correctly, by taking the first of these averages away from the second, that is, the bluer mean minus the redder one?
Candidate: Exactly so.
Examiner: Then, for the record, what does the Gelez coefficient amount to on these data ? 0.23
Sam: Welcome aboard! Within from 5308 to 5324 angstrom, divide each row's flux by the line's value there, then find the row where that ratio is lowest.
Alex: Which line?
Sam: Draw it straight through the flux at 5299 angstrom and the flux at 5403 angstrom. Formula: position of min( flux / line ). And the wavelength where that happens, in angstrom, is 5323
